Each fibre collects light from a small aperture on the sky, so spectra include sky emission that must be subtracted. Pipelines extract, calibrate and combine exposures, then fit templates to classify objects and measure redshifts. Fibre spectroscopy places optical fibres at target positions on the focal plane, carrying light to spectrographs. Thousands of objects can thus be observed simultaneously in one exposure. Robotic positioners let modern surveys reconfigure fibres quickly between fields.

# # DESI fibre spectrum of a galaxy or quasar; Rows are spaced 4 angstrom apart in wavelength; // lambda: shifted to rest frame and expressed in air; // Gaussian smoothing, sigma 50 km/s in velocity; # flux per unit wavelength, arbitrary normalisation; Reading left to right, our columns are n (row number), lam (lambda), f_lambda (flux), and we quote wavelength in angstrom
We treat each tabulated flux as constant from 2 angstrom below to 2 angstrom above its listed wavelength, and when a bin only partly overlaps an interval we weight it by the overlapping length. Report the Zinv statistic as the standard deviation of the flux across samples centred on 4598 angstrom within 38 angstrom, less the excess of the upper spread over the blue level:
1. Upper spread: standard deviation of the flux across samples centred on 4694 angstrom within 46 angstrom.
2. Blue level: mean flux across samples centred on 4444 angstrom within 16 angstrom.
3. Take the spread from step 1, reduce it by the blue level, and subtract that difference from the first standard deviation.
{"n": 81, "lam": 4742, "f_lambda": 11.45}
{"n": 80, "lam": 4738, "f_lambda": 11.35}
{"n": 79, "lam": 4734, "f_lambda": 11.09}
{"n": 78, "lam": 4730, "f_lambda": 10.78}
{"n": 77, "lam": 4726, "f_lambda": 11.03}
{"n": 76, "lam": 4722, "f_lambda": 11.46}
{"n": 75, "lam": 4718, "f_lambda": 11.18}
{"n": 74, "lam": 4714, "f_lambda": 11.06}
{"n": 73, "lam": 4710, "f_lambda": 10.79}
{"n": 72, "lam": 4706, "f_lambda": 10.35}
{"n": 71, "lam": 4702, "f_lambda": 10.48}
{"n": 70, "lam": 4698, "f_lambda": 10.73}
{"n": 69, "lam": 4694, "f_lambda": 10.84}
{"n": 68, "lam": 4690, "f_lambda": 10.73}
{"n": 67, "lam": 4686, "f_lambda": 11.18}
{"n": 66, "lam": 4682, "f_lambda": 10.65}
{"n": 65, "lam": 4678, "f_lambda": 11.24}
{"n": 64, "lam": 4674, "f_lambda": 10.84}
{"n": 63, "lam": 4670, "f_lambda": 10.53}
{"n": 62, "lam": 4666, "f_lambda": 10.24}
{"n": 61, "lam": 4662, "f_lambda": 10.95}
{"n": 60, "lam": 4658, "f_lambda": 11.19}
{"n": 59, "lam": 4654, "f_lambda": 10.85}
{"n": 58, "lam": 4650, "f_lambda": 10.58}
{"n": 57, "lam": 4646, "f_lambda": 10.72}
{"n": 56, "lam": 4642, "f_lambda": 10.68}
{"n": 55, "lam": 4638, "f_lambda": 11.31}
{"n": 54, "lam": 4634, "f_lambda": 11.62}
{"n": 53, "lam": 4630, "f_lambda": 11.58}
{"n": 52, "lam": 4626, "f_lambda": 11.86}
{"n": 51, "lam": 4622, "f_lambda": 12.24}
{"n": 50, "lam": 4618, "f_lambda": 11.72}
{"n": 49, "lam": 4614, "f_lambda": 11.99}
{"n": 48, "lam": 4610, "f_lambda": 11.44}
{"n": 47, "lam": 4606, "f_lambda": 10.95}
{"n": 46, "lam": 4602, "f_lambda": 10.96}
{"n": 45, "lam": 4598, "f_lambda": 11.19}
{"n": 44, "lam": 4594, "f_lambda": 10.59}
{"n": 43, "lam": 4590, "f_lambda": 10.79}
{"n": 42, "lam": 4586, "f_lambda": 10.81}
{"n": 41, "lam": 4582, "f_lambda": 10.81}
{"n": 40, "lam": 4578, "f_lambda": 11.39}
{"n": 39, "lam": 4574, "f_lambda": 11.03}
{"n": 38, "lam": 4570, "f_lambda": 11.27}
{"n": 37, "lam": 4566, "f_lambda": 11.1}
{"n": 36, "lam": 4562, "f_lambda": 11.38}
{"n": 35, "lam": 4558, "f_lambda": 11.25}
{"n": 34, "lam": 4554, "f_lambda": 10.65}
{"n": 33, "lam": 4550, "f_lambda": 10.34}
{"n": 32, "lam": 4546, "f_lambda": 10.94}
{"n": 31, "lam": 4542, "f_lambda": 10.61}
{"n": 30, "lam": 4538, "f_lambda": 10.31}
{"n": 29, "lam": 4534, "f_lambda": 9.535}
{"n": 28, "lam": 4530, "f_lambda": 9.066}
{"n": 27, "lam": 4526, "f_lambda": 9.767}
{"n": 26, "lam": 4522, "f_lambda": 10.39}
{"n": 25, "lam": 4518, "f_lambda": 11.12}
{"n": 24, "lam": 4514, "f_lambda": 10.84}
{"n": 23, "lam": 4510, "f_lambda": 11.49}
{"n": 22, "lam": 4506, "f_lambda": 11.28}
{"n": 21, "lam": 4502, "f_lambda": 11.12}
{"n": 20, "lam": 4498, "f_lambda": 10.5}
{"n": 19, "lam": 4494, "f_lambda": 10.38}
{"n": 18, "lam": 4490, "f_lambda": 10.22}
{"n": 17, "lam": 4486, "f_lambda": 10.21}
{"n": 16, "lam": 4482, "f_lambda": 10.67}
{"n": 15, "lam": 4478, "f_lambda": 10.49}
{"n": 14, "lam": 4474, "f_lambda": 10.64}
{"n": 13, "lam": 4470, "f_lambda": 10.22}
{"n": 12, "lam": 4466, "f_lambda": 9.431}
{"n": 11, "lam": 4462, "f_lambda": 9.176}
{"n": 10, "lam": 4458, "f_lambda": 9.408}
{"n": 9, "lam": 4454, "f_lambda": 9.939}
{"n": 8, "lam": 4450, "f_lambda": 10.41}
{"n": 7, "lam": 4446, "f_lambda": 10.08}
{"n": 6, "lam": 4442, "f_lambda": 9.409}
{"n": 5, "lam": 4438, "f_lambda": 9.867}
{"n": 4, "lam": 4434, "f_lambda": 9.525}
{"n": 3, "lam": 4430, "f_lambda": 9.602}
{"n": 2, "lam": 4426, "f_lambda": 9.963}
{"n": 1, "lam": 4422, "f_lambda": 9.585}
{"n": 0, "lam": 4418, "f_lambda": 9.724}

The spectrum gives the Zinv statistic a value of 9.9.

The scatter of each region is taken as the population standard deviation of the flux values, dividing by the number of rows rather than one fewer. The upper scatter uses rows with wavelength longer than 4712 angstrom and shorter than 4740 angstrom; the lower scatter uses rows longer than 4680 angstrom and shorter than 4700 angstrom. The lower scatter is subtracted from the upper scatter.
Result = 0.019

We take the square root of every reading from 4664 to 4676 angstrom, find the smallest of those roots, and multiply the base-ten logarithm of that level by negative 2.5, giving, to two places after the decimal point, -1.26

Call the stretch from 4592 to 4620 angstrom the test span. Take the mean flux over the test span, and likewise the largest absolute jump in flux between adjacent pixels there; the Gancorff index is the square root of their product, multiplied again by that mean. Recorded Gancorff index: 29.3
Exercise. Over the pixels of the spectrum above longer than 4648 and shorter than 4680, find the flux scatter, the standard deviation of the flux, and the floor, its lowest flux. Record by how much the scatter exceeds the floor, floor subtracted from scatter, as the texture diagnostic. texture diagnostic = -9.9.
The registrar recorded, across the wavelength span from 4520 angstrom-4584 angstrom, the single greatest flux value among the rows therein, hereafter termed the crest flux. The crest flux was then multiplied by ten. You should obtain 114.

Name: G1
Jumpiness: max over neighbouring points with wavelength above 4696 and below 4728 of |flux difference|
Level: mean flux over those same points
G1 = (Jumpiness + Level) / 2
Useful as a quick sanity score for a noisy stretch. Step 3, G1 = 5.66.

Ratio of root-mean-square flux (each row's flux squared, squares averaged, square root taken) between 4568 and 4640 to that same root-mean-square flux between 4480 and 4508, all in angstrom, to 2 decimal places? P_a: 1.06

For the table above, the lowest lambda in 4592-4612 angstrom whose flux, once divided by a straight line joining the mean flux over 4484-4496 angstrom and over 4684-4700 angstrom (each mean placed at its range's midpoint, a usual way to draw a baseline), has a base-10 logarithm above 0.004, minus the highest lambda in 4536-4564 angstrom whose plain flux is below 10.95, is 44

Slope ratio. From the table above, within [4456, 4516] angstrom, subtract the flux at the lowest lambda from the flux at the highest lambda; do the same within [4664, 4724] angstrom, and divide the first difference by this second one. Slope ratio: 1.2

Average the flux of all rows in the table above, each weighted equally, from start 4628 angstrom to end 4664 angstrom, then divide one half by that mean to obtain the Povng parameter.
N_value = 0.0452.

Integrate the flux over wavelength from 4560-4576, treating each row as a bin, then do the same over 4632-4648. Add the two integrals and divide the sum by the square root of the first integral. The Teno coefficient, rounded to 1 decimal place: 26.6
